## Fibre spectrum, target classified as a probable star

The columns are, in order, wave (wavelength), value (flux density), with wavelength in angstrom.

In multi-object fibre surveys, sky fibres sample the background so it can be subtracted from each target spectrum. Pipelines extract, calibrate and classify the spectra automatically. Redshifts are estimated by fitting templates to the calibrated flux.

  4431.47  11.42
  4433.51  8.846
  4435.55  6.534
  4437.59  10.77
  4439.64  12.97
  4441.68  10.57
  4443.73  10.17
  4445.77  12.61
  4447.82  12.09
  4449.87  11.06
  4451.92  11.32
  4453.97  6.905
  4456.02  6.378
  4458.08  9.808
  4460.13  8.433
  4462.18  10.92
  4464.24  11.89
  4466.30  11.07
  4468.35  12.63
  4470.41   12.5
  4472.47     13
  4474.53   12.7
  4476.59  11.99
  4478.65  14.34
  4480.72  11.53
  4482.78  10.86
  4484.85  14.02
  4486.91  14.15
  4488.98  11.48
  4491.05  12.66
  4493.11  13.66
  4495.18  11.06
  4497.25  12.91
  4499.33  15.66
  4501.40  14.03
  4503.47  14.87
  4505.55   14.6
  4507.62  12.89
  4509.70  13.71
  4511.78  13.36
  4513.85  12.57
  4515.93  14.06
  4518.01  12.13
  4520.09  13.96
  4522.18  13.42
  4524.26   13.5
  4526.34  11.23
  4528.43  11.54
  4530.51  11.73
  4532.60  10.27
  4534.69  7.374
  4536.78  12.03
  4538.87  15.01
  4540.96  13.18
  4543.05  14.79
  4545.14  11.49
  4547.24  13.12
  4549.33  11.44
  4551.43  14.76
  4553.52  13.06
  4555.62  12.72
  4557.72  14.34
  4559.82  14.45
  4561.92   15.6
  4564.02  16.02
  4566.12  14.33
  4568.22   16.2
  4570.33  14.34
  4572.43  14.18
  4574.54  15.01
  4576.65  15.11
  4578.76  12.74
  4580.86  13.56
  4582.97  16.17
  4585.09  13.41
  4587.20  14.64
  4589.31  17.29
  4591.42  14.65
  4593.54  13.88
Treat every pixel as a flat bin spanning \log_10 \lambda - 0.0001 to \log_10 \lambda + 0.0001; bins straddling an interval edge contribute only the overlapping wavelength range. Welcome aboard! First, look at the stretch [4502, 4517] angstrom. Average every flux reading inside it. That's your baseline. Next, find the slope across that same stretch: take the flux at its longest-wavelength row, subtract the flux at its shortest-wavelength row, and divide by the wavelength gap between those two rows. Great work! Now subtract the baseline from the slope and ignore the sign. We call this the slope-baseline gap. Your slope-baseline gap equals 13.8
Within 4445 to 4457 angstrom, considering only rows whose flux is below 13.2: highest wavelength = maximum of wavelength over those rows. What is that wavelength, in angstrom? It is 4456.02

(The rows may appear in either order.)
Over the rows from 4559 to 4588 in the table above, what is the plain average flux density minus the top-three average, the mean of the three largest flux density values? -1.43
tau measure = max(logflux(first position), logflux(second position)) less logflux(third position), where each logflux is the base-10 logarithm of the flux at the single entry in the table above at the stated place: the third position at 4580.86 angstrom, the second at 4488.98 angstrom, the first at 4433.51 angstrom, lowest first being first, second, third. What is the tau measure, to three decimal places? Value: -0.072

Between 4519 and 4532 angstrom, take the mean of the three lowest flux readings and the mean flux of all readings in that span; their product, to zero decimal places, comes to 144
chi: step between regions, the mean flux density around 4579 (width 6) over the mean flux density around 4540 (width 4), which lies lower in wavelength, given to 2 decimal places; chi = 0.98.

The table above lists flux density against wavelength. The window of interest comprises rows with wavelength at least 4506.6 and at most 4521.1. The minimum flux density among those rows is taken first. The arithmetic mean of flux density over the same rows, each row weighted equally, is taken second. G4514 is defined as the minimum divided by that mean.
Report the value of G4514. 0.916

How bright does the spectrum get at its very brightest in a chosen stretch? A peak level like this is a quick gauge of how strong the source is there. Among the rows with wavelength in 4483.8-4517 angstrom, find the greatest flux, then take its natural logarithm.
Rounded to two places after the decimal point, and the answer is 2.75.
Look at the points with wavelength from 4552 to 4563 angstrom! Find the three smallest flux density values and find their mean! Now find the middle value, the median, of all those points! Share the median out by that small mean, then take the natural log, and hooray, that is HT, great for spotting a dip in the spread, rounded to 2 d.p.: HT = 0.07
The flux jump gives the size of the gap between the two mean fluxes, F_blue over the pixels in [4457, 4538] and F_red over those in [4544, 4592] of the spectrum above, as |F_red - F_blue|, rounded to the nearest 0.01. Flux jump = 1.86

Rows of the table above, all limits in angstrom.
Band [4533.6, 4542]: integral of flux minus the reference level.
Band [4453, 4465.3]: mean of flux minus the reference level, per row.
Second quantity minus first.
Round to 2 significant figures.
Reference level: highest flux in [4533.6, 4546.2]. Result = 20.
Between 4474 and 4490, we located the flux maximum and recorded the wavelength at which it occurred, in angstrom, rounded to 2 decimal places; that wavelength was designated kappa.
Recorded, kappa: 4478.65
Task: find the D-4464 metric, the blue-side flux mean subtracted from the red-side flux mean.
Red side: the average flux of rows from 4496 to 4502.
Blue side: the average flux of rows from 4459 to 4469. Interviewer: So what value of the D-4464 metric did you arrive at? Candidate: 3.2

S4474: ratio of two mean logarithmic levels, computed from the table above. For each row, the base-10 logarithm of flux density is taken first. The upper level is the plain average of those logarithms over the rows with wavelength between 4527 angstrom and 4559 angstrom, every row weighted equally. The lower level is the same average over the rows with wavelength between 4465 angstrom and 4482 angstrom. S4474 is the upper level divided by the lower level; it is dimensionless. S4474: 1.00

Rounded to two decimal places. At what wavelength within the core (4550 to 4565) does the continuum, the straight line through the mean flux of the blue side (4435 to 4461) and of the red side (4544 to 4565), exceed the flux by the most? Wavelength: 4555.62 angstrom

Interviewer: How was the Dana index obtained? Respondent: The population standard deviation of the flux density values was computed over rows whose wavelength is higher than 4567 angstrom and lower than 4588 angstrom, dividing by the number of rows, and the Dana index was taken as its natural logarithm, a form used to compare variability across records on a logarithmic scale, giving 0.1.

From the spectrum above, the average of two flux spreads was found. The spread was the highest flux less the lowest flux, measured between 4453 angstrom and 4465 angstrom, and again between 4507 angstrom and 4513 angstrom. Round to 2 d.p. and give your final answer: 3.17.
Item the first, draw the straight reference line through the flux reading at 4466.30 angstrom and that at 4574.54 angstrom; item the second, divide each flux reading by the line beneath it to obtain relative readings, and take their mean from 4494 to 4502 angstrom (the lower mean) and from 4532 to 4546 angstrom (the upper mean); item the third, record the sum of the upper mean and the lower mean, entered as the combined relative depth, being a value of 1.97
